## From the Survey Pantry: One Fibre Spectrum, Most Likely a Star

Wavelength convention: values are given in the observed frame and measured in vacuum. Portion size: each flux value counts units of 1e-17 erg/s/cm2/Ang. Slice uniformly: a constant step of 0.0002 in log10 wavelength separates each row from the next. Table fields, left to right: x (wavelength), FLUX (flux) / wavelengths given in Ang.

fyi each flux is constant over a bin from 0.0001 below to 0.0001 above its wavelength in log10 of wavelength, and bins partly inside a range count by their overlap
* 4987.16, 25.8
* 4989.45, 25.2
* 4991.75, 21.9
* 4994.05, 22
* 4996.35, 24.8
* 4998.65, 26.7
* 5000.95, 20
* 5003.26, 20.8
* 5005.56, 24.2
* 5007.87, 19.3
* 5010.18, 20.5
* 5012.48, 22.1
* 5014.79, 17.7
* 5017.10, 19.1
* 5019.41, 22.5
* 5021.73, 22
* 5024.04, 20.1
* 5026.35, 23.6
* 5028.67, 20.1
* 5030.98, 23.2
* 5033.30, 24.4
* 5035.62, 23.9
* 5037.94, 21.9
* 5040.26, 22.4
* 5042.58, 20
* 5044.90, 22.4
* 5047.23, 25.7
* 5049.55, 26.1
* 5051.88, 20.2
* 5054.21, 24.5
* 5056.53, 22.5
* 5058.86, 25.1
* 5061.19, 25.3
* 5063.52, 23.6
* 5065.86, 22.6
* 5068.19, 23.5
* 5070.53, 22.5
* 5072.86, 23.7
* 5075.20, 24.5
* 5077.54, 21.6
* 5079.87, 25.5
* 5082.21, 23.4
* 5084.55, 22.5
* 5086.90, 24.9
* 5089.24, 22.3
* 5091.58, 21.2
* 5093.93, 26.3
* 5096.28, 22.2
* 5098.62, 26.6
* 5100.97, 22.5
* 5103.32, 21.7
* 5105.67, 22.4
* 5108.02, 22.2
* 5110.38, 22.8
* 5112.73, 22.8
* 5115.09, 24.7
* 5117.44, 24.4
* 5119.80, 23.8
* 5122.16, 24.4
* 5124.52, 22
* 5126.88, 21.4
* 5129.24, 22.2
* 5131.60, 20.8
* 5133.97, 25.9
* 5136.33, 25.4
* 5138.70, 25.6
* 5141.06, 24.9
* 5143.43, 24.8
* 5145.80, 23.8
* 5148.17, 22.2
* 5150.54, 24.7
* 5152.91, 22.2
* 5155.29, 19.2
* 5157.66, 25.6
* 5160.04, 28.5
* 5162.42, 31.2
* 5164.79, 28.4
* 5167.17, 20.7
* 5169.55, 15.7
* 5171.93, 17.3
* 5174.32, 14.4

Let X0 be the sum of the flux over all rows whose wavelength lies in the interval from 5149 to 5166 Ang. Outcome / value 180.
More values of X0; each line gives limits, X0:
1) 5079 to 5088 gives 96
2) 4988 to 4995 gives 69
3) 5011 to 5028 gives 147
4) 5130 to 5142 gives 123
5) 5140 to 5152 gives 120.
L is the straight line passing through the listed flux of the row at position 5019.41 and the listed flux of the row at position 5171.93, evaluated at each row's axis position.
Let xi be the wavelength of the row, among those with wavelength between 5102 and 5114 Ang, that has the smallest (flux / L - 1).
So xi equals 5103.32 Ang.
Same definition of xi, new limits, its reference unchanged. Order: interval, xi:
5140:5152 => 5148.17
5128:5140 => 5131.60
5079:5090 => 5089.24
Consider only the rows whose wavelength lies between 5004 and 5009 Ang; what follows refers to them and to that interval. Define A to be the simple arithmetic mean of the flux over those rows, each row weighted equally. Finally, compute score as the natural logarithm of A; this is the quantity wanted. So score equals 3.08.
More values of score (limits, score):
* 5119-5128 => 3.13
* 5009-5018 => 2.99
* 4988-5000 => 3.18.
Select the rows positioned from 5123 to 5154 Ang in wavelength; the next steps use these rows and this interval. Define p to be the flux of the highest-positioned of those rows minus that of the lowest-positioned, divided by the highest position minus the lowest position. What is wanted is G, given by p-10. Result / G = -9.99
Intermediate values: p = 0.01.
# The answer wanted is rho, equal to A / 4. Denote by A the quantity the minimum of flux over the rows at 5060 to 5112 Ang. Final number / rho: 5.3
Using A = 21.2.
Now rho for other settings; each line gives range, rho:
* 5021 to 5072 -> 5.0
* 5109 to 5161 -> 4.8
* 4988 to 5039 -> 4.4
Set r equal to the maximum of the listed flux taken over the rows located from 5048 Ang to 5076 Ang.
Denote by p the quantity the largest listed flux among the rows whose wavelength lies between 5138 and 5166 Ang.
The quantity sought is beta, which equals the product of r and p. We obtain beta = 814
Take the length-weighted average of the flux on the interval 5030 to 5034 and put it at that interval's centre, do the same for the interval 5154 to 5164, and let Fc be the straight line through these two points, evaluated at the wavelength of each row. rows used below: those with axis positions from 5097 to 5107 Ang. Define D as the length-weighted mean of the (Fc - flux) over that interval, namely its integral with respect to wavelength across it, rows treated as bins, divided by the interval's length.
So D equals 1.9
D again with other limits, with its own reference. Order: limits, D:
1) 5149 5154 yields 2.6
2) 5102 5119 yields 2.2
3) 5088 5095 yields 1.6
